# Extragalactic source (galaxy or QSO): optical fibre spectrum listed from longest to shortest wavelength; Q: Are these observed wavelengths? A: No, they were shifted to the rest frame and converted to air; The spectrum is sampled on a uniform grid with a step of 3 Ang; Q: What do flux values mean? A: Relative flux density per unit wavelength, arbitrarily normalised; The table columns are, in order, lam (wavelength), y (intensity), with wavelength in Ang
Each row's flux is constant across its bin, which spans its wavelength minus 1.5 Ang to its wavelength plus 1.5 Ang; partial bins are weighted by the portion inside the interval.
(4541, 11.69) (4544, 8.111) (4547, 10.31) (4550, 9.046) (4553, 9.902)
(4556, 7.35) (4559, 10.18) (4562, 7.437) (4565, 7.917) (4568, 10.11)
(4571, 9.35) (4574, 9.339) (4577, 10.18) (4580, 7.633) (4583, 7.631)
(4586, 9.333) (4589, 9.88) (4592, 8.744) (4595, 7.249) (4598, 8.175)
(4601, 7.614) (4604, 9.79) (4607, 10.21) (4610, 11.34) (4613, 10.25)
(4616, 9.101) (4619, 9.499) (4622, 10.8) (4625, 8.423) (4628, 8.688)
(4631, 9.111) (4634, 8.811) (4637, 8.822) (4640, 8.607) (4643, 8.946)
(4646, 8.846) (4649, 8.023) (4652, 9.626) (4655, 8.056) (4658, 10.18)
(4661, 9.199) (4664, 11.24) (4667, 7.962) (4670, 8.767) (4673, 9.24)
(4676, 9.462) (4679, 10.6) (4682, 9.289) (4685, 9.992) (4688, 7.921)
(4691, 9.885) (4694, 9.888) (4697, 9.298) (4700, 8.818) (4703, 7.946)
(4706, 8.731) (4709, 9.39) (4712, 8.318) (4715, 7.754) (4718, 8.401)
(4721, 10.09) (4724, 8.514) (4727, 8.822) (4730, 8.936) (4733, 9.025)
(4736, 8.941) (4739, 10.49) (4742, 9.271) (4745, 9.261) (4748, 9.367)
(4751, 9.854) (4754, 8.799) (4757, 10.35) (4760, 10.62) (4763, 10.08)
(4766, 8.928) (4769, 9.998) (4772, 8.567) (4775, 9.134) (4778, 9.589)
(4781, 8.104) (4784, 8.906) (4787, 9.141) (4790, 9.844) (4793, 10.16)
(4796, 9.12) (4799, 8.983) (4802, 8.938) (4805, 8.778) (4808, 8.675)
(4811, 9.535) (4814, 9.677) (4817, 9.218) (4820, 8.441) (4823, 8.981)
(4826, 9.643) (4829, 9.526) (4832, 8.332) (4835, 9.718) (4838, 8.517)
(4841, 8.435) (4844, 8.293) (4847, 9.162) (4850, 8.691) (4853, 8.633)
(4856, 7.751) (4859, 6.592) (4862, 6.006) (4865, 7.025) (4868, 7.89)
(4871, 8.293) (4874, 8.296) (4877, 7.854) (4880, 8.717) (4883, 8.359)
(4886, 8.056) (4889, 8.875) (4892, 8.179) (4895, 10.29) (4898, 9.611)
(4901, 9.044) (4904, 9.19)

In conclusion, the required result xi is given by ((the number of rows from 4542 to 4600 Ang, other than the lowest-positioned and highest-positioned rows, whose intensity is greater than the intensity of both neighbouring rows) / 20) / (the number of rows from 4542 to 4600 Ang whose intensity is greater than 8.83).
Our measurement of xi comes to 0.0300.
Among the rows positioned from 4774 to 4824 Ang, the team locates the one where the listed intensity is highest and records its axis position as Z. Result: 4793 Ang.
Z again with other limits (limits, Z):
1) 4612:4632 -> 4622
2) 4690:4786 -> 4760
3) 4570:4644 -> 4610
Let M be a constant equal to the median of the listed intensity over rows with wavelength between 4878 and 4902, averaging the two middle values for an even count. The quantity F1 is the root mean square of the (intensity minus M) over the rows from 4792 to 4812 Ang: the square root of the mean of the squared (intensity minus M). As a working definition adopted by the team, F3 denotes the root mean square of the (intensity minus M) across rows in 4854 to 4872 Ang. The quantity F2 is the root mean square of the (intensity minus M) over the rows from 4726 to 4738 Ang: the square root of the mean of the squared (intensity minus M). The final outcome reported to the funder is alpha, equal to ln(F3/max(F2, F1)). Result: 1.0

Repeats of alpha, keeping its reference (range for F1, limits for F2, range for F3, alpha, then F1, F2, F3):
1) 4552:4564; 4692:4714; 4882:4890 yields -1.0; 1.3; 0.63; 0.5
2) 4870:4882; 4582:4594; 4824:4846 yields -0.3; 0.6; 0.84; 0.6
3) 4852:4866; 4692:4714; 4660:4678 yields -0.5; 1.8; 0.63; 1.1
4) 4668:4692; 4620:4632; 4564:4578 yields 0.0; 1.0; 1.03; 1.0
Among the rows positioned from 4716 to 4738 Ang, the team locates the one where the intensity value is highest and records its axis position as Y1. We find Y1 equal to 4721 Ang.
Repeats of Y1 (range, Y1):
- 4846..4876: 4847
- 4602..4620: 4610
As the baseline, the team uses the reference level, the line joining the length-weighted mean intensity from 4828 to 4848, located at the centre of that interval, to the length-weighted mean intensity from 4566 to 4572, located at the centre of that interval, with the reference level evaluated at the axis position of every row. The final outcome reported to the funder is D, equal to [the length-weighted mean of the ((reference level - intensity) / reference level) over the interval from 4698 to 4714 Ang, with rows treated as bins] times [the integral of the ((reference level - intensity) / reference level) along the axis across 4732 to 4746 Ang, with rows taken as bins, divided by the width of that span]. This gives -0.0021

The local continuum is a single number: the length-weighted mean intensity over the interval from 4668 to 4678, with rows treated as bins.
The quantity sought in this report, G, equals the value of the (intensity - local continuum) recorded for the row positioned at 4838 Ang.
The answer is -0.7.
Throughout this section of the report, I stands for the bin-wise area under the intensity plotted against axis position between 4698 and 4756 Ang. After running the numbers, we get 522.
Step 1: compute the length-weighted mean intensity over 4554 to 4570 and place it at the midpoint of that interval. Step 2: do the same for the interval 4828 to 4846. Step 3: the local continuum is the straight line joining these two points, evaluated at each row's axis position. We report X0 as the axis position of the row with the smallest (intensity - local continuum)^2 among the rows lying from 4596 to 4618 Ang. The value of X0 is 4616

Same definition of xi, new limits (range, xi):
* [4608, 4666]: 0.0250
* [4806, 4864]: 0.0250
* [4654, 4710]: 0.0208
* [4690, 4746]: 0.0227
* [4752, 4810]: 0.0143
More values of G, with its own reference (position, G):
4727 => -0.3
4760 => 1.5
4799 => -0.2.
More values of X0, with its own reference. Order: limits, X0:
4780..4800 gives 4784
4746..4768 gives 4754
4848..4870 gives 4850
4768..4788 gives 4784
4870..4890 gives 4889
